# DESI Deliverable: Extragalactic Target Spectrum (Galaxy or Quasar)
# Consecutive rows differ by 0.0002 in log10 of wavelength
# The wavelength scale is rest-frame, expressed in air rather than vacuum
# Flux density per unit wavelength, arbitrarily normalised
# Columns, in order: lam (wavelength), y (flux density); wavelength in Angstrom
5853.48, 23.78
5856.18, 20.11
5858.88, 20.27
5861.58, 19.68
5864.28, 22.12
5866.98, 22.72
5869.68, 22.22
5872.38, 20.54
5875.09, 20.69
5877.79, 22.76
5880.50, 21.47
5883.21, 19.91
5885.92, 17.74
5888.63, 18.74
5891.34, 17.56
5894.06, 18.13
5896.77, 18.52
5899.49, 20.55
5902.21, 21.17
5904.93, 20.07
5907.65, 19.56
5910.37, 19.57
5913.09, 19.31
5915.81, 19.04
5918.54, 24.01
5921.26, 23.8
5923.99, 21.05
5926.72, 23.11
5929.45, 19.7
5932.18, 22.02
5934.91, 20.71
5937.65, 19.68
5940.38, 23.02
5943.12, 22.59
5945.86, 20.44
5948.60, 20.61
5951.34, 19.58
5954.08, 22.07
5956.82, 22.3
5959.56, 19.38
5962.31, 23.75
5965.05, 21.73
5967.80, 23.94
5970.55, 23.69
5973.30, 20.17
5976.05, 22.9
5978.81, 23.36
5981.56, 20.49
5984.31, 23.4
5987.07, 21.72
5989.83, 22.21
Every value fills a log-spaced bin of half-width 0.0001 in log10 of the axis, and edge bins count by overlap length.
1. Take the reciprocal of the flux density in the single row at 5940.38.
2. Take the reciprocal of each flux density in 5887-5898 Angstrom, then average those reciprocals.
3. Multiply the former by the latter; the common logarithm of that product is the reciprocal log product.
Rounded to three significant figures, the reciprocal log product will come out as -2.62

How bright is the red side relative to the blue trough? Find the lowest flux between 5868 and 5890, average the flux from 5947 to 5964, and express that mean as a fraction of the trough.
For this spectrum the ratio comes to 1.20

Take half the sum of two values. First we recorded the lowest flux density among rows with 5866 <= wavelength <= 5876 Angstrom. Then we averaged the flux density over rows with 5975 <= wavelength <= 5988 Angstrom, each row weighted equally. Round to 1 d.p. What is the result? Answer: 21.5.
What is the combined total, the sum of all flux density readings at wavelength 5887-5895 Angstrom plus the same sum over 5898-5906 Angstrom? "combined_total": 116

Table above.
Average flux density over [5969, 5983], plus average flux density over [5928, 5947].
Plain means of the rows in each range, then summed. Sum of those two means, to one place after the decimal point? 43.3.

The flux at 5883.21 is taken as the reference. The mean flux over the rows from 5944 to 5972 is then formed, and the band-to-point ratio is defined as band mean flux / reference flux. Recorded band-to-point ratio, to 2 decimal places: 1.09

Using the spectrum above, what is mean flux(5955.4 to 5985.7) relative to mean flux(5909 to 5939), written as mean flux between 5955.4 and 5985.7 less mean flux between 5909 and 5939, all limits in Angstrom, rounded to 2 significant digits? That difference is 1.2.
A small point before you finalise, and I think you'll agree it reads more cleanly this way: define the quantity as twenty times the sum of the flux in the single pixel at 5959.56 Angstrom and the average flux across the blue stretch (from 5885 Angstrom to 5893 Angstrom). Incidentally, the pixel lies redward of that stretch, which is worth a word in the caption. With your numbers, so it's 748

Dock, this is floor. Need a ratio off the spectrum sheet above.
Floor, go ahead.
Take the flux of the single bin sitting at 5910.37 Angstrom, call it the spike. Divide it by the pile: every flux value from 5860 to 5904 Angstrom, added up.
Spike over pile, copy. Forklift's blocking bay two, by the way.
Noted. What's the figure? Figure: 0.060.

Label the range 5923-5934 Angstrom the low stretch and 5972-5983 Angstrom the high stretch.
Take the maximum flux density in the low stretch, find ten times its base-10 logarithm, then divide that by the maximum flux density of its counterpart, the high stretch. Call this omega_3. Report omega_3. 0.584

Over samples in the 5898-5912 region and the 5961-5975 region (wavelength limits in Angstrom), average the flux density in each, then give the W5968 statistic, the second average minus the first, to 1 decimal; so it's 2.5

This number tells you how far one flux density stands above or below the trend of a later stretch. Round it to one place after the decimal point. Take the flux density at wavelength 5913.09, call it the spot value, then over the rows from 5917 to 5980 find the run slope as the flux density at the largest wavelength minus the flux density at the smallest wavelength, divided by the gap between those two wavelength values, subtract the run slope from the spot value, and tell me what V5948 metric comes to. 19.3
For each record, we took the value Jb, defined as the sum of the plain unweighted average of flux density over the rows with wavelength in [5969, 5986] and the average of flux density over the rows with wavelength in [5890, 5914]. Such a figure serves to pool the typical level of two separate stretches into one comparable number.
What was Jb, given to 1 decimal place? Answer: 41.7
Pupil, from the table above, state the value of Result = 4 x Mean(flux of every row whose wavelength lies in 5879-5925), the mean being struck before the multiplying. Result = 80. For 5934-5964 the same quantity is 85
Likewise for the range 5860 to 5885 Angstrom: 85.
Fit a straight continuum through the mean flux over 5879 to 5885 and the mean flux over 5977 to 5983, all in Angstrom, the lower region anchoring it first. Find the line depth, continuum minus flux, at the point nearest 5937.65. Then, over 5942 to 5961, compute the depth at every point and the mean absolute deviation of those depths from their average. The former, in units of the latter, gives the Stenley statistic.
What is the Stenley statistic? 1.5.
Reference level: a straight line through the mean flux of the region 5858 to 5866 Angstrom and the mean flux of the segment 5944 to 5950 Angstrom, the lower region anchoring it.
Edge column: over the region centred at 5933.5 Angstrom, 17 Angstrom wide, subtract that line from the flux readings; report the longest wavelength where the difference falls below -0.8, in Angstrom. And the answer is 5937.65 Angstrom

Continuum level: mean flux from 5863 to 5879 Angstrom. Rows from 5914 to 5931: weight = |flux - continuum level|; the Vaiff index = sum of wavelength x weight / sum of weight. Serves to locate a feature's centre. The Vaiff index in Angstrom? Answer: 5921.8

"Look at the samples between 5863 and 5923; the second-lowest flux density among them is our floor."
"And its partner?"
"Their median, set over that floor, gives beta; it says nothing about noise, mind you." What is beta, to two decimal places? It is 1.14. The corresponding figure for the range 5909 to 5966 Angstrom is 1.09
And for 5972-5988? 1.09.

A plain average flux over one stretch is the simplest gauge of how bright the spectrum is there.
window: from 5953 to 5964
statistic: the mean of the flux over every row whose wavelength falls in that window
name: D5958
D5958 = 21.9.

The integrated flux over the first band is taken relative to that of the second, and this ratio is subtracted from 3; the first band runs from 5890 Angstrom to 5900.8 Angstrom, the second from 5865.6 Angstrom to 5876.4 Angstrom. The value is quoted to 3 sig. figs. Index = 2.13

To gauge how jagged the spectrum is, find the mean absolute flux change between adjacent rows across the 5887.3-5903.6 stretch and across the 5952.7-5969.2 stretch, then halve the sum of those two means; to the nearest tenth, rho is 1.7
